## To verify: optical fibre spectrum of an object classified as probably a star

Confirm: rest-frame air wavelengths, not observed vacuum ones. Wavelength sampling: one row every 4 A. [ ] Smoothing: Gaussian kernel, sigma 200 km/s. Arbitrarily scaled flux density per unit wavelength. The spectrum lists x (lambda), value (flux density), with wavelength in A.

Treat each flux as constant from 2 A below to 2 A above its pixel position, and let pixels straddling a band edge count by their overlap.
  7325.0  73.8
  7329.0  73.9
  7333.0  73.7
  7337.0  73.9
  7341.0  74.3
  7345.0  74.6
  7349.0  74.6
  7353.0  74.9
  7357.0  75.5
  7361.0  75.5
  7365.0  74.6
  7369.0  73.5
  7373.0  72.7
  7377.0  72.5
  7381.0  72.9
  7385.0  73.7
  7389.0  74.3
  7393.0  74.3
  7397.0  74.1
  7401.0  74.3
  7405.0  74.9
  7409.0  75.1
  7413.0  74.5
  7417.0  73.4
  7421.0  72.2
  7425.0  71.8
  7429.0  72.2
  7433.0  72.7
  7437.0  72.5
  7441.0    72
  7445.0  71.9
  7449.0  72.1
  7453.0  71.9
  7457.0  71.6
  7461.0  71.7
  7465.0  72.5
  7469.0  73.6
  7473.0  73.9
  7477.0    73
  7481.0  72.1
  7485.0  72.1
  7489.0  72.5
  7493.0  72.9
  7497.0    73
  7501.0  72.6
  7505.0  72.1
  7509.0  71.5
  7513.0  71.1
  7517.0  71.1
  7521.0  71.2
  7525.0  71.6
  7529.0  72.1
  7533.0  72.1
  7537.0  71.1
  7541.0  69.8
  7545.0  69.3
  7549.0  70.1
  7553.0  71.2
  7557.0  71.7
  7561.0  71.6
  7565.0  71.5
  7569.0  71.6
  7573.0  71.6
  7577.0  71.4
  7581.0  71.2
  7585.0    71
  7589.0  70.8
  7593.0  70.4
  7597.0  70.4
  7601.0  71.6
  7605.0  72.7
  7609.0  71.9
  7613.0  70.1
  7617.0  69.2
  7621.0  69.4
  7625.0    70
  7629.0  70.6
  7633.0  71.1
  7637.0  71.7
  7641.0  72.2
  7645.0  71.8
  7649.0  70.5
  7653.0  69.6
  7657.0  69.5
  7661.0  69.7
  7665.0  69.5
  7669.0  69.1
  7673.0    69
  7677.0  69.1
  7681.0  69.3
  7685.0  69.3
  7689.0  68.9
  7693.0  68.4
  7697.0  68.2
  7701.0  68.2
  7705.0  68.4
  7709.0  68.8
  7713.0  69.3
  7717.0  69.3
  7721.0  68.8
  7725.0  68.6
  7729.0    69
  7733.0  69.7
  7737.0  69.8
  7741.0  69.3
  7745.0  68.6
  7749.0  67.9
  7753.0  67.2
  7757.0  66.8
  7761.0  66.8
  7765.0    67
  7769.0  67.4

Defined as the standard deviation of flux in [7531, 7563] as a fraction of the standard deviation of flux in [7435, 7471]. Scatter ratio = 1.6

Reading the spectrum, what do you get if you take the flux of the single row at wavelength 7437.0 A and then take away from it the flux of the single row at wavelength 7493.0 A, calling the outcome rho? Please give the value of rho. 0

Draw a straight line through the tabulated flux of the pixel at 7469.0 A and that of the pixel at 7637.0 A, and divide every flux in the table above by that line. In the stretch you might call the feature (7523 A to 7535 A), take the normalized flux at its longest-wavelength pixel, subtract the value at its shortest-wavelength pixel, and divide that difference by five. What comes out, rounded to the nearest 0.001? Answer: 0.002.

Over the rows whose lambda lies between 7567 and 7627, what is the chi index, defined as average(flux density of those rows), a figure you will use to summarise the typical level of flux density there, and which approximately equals 70.9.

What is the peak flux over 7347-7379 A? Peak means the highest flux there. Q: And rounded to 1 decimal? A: 75.5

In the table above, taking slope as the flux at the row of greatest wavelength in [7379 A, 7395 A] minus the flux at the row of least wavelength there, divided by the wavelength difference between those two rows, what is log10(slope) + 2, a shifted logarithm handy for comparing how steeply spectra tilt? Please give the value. 1.1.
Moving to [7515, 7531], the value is 0.9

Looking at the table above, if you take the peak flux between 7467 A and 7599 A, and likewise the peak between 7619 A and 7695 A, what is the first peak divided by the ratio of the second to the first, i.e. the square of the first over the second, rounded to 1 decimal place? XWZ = 75.6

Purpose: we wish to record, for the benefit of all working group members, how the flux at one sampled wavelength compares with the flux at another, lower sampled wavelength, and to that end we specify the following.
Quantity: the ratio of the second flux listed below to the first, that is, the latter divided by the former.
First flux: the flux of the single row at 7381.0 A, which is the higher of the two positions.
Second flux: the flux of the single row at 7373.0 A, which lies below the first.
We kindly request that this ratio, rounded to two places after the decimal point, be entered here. 1.00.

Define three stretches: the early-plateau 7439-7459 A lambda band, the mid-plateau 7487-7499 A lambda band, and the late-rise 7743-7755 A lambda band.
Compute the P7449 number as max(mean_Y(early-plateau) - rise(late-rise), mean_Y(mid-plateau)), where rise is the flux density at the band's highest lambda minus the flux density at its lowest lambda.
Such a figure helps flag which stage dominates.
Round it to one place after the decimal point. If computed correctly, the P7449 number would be 73.3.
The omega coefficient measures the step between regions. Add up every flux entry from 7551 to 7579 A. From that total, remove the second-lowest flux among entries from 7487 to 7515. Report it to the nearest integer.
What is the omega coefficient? 429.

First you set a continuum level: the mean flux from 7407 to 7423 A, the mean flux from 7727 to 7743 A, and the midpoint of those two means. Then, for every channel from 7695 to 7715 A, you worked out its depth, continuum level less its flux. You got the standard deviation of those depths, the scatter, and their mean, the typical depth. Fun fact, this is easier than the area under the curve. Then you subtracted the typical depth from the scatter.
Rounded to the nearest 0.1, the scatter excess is -2.6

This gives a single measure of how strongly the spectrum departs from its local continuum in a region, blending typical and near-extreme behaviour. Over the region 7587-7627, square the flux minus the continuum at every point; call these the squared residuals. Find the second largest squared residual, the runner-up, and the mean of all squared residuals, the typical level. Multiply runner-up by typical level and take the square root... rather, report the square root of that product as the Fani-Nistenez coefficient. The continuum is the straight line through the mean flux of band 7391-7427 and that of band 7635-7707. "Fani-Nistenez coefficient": 1.3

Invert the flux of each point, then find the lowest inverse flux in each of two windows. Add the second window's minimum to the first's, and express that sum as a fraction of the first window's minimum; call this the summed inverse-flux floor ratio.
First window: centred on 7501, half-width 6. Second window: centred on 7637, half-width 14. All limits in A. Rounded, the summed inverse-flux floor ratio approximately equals 2.01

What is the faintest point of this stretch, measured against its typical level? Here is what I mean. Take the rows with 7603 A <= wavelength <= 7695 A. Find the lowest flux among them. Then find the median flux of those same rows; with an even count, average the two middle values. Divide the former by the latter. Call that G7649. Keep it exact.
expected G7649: 0.983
